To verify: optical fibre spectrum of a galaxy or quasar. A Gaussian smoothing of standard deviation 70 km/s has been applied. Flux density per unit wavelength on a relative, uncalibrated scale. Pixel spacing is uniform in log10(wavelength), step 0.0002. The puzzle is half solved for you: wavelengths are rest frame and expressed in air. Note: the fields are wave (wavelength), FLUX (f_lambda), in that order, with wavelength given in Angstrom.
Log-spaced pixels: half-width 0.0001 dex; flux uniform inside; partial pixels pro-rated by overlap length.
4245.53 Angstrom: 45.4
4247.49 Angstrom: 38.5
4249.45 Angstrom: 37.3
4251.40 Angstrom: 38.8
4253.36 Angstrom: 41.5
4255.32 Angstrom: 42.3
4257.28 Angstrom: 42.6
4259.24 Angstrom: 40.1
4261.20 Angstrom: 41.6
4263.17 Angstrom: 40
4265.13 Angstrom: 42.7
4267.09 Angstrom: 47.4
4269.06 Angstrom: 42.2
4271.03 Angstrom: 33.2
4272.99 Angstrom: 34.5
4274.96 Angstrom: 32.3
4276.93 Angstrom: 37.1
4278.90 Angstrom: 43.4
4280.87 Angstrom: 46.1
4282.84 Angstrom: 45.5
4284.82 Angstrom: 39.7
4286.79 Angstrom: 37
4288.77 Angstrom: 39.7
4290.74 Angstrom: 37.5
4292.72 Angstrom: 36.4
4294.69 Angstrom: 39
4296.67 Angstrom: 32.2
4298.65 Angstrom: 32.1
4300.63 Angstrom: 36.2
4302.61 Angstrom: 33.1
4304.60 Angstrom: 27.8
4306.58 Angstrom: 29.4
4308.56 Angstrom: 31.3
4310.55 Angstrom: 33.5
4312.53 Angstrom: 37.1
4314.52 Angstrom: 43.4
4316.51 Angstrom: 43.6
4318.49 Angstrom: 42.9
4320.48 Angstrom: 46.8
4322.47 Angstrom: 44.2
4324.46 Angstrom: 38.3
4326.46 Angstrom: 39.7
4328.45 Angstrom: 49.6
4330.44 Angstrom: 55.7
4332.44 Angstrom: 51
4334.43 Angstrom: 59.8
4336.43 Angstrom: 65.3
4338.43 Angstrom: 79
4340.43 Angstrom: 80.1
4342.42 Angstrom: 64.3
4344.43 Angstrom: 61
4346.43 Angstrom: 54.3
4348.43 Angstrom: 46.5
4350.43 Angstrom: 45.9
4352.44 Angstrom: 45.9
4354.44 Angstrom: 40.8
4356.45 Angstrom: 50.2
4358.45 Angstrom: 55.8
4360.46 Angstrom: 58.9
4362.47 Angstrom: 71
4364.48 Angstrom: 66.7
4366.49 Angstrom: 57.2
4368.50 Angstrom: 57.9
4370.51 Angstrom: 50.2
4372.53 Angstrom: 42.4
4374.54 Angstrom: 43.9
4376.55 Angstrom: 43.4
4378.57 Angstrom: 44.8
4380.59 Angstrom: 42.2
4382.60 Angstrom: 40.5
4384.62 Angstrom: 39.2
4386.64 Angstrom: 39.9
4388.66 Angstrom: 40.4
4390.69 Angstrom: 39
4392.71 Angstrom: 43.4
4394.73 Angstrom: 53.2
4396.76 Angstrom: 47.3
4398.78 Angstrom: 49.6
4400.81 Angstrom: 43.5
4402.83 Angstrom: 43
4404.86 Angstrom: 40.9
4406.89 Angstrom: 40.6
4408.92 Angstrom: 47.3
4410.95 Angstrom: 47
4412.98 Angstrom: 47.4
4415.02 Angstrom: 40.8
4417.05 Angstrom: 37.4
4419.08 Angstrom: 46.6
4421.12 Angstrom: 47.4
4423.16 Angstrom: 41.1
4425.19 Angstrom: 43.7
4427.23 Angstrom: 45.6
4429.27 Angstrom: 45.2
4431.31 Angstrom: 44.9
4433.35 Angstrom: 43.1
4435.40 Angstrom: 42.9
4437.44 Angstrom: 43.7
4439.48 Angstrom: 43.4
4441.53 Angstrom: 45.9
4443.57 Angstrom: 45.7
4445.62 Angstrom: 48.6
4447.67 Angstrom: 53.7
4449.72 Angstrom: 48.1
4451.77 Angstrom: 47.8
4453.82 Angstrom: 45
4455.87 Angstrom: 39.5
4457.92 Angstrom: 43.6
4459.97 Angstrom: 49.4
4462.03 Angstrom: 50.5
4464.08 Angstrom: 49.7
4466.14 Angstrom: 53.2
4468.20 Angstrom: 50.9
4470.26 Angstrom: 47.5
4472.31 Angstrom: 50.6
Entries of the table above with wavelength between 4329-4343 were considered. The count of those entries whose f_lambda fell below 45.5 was 0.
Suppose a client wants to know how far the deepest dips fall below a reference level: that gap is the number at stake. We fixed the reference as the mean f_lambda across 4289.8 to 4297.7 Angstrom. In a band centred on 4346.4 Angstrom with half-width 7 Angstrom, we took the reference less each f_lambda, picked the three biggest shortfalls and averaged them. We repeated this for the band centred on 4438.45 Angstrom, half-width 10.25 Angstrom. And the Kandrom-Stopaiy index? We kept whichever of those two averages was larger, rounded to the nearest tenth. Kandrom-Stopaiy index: -6.9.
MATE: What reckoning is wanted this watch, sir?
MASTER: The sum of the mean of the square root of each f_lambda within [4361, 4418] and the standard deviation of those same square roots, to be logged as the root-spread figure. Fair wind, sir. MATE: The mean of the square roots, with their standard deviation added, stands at 7.4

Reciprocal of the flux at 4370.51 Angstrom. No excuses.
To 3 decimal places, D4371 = 0.020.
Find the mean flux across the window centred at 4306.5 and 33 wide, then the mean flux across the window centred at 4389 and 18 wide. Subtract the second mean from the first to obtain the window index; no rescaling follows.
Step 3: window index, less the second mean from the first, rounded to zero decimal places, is -6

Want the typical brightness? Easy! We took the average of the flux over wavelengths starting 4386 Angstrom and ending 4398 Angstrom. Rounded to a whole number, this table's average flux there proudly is 44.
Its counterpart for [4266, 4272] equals 41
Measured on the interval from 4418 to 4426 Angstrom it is 45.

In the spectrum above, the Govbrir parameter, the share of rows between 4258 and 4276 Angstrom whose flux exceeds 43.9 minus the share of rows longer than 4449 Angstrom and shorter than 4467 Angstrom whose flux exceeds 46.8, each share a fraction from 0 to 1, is -0.6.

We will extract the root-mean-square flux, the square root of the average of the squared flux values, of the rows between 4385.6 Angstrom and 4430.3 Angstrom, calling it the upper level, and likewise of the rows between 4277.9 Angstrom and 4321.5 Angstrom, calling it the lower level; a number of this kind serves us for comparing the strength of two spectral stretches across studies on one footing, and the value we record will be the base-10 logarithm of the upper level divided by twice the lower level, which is -0.24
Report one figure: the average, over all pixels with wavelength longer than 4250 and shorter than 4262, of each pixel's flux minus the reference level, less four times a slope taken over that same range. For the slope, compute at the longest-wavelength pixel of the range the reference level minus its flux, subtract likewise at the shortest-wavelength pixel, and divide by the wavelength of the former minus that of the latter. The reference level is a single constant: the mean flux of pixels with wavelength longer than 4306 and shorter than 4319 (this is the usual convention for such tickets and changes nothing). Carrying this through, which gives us 5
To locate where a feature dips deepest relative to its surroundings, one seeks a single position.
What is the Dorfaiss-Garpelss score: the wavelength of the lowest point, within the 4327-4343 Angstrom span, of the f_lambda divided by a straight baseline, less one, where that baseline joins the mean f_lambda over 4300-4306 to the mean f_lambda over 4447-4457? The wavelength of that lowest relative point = 4328.45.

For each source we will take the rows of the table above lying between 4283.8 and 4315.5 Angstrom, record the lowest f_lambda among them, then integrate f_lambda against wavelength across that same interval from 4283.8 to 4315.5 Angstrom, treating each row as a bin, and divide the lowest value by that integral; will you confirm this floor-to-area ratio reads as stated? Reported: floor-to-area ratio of 0.025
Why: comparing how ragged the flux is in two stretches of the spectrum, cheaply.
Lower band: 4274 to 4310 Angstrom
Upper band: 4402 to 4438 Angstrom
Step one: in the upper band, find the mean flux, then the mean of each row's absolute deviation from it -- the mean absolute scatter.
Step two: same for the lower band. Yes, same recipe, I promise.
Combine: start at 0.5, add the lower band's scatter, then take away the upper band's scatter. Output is 2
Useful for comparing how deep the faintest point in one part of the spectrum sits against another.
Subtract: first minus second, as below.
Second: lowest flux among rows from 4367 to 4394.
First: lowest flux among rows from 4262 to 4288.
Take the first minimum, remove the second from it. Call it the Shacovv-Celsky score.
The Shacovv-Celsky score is -6.7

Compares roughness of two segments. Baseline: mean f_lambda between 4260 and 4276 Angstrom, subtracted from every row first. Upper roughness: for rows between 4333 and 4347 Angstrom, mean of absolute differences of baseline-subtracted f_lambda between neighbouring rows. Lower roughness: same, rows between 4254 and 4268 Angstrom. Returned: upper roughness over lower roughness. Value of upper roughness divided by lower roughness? 3.5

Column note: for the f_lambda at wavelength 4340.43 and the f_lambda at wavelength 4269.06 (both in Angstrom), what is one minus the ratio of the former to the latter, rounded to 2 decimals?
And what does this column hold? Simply -0.90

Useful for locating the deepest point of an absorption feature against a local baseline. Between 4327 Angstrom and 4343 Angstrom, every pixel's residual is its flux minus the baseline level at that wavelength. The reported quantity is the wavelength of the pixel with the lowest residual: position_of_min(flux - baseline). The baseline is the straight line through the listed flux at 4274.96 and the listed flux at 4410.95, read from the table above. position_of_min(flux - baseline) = 4328.45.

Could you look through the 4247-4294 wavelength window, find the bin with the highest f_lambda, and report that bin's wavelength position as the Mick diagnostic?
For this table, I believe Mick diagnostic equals 4267.09 Angstrom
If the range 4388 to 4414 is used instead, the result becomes 4394.73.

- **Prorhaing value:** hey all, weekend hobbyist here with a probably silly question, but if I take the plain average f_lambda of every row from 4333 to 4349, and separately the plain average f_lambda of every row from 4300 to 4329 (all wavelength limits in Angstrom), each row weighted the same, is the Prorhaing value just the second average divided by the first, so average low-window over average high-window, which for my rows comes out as 0.60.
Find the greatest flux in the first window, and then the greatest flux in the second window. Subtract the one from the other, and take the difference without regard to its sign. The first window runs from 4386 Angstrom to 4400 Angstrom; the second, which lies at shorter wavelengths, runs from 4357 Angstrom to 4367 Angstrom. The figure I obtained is 18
